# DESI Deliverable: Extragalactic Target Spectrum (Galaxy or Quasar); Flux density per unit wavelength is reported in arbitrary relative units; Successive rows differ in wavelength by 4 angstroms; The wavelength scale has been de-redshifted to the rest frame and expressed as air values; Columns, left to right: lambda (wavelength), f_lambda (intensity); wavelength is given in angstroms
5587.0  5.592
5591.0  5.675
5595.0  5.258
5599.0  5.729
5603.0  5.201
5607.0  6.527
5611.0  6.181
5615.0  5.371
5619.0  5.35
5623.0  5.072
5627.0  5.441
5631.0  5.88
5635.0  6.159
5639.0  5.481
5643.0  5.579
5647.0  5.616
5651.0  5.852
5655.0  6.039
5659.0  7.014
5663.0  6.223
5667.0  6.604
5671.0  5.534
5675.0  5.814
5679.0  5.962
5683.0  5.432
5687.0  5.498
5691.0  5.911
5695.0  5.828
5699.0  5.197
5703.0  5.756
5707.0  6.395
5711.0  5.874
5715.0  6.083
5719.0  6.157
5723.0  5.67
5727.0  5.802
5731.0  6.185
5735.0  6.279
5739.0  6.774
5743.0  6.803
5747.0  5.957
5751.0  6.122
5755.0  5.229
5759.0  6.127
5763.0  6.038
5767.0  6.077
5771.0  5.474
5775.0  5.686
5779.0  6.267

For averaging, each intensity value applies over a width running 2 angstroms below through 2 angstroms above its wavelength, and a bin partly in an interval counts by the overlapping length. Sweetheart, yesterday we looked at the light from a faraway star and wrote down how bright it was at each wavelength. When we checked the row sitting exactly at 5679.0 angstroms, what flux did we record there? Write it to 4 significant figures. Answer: 5.962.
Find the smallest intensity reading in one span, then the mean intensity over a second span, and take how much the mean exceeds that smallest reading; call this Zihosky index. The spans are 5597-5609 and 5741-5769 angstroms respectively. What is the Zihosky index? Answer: 0.85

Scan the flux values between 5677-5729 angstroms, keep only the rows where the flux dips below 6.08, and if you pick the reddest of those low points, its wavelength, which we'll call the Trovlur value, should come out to 5727.0 angstroms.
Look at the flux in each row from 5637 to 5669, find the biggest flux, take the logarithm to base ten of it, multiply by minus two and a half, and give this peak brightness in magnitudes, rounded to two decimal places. -2.11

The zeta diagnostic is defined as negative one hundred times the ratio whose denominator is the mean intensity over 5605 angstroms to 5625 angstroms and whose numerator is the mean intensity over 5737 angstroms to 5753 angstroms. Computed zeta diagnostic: -113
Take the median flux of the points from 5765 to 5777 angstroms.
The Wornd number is 5.69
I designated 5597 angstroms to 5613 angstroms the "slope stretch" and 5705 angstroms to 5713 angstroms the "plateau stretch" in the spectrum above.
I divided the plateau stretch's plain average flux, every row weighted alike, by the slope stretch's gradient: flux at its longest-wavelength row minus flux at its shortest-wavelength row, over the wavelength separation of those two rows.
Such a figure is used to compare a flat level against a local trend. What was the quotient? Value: 163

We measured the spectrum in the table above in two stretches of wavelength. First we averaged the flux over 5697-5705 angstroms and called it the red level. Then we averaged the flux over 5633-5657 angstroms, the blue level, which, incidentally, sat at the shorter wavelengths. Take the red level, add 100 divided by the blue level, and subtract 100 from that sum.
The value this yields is -77.2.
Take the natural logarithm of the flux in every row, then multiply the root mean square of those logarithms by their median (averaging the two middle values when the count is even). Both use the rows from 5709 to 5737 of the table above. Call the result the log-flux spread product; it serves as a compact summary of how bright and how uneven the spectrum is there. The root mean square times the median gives 3.2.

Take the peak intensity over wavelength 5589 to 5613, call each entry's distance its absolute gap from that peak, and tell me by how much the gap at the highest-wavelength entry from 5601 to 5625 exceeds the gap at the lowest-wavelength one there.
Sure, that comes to 0.1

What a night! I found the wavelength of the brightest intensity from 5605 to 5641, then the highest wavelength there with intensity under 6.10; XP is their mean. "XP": 5623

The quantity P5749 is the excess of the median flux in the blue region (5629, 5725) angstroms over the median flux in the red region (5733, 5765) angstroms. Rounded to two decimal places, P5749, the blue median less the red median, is -0.26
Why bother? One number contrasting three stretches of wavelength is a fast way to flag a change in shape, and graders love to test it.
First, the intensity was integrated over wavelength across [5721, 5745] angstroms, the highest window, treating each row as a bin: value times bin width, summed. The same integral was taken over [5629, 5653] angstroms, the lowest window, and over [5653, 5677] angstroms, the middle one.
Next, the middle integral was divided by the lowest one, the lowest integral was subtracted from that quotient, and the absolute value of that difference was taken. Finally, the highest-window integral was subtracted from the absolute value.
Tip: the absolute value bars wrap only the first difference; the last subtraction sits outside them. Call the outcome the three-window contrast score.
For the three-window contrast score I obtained -12.9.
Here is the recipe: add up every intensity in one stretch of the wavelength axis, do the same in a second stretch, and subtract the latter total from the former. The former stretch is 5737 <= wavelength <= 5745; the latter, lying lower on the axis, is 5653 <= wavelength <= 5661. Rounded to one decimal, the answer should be 0.5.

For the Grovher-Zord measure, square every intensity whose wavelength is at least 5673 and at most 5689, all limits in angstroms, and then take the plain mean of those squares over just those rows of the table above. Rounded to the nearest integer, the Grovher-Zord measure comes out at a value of 32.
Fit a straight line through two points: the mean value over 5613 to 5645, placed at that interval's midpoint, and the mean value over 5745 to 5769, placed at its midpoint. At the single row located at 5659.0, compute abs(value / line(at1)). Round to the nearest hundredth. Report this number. 1.25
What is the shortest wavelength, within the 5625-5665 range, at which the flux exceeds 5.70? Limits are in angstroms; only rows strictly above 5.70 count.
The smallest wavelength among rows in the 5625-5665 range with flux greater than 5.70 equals 5631.0 angstroms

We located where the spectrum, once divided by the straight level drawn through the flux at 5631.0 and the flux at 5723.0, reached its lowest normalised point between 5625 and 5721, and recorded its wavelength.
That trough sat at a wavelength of 5699.0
